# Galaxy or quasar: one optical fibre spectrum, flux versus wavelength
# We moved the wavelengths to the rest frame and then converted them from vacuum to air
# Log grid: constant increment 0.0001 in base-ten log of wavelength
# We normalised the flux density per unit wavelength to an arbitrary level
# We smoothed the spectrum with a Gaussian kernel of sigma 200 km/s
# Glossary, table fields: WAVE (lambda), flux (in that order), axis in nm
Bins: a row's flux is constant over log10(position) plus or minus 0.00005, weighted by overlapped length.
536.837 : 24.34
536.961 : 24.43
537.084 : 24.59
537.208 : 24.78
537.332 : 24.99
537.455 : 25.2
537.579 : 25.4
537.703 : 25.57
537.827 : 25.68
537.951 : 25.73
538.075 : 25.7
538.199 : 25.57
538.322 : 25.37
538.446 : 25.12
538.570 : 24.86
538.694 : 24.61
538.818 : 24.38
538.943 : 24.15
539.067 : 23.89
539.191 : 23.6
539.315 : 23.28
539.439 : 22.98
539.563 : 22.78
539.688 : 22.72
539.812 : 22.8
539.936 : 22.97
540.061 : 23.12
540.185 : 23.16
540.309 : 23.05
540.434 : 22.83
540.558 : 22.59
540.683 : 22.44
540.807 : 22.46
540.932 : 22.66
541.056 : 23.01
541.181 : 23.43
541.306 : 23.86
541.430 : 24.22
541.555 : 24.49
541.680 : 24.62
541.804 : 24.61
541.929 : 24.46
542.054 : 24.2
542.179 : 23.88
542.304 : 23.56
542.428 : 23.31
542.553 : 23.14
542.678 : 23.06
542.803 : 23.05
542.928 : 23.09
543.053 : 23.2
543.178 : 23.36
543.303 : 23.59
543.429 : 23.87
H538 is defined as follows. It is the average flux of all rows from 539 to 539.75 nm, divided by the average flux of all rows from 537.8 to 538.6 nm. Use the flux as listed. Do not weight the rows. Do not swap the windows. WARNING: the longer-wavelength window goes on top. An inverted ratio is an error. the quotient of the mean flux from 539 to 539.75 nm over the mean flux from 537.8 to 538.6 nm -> 0.91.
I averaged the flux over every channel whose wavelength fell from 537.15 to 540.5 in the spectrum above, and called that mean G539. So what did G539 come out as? 24.2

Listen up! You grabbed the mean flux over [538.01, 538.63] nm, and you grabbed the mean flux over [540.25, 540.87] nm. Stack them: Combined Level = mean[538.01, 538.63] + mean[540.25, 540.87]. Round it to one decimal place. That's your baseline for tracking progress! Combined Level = 48.0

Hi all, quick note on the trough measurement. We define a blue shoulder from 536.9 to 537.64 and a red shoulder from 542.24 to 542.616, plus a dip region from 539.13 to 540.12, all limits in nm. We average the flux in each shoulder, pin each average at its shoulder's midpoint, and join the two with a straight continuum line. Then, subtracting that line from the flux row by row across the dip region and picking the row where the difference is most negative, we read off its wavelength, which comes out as 539.688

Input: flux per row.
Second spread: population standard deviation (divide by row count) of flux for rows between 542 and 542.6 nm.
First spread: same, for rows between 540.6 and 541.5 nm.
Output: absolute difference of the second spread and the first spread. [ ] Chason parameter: 0.27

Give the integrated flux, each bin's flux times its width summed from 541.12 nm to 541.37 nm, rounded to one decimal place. 5.9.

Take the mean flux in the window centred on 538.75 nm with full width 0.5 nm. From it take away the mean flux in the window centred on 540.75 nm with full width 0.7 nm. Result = 1.8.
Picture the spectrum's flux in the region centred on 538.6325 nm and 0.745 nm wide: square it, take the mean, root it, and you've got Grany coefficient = 24.8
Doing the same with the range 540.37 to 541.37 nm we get 22.9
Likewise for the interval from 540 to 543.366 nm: 23.4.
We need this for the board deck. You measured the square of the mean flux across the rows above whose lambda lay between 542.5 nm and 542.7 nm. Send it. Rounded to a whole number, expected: 534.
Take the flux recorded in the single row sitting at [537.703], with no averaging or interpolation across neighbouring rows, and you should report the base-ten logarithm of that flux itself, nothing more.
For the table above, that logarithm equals 1.41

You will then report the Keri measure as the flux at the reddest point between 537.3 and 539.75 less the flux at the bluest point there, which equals -2.3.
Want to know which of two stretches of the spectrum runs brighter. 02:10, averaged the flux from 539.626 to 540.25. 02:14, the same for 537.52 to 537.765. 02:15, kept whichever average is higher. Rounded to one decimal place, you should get 25.5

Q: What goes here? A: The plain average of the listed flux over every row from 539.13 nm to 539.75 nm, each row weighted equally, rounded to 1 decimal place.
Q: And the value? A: 23.1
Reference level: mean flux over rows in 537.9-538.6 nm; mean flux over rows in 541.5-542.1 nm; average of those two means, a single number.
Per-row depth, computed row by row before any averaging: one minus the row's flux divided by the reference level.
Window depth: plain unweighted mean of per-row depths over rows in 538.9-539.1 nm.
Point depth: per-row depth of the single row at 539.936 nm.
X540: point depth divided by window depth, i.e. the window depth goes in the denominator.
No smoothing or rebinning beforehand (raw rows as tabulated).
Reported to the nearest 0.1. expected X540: 2.1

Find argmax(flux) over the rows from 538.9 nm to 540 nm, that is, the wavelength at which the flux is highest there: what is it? 538.943 nm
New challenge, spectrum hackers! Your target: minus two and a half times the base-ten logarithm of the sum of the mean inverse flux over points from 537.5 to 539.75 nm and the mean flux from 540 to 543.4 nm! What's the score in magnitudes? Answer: -3.43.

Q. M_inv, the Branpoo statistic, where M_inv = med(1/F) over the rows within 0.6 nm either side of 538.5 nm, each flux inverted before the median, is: 0.0400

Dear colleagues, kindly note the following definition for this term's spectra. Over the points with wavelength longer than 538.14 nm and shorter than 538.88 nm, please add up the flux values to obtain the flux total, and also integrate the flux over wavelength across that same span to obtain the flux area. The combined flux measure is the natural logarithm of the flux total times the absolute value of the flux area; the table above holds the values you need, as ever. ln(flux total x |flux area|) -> 7.93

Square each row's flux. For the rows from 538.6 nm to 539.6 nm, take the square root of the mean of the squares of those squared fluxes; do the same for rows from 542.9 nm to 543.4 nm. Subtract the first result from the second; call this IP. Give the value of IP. -20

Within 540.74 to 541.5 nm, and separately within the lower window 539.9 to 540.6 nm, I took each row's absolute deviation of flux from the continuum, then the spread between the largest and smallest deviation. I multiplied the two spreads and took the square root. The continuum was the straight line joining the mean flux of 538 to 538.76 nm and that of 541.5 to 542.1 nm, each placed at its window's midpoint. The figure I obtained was 1.0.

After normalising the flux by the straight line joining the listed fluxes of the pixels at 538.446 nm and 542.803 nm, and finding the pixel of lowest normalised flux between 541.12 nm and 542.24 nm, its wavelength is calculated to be 541.181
